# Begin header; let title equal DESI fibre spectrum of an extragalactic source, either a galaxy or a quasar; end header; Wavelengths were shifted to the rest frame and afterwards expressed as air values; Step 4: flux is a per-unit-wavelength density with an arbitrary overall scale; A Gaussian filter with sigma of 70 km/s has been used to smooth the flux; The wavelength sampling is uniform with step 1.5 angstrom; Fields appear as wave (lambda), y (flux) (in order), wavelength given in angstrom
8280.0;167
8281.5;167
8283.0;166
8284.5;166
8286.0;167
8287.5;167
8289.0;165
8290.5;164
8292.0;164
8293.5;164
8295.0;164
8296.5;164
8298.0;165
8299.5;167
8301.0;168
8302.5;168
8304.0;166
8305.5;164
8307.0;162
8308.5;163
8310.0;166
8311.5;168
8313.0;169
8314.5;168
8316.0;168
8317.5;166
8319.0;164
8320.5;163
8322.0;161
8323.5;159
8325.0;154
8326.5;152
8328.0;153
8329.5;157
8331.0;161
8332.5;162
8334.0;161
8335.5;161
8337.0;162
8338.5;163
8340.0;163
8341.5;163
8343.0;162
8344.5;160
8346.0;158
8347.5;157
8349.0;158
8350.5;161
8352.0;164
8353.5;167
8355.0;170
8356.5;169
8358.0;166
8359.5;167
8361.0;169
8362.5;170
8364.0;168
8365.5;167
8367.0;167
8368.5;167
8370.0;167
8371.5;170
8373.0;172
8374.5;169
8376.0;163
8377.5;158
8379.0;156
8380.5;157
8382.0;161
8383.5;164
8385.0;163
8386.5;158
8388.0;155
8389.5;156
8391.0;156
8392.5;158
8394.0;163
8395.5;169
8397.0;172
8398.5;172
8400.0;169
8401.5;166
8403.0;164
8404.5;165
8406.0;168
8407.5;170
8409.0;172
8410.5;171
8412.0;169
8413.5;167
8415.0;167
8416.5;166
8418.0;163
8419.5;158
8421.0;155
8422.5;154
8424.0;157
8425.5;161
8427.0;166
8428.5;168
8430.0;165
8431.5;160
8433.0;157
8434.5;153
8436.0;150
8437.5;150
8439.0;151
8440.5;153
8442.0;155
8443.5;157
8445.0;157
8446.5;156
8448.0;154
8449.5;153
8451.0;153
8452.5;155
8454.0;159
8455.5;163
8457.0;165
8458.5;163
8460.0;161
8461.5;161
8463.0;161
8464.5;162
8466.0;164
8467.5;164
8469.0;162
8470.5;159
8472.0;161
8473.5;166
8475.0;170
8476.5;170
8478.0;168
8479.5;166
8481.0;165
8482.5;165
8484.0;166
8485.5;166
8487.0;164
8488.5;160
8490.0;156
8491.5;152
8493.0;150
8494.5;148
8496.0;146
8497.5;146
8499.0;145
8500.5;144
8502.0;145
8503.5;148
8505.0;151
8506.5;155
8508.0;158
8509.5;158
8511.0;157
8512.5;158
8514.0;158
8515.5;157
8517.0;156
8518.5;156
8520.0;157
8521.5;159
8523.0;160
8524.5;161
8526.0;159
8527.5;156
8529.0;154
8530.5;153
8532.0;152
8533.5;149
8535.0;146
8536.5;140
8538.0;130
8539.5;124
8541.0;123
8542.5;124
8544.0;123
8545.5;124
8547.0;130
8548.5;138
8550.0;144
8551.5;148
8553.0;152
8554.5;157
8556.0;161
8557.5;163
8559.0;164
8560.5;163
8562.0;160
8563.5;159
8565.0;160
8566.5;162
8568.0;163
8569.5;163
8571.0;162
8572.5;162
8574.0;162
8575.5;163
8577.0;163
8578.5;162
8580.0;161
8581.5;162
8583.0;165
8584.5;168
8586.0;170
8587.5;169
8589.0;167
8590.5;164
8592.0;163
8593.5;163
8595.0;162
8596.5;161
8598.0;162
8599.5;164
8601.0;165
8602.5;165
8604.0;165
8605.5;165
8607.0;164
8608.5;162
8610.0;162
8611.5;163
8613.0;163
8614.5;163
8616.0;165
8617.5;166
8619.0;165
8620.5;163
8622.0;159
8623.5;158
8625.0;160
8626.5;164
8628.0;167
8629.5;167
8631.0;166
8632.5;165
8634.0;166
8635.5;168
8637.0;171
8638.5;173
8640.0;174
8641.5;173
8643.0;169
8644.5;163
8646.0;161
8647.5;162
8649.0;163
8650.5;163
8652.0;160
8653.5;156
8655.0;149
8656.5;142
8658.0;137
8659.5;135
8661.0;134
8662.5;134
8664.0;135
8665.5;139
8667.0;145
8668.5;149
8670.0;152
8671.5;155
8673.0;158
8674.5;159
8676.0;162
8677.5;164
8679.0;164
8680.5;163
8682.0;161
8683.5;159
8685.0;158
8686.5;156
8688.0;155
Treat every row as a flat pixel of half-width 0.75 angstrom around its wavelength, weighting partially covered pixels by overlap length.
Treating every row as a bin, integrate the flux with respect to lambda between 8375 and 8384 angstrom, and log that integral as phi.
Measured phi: 1440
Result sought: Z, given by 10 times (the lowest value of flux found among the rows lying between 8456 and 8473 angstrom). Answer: 1590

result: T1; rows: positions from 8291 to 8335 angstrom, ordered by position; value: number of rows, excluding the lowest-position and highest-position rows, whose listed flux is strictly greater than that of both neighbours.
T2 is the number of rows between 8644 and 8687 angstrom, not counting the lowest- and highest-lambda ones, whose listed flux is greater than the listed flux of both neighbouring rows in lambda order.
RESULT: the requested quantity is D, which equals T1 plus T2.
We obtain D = 2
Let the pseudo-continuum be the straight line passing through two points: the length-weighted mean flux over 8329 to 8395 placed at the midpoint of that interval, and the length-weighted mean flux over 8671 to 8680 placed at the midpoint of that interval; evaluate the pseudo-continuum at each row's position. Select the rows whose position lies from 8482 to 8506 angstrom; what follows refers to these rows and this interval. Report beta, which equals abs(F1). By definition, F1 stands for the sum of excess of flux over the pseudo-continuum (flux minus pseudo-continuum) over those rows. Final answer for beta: 139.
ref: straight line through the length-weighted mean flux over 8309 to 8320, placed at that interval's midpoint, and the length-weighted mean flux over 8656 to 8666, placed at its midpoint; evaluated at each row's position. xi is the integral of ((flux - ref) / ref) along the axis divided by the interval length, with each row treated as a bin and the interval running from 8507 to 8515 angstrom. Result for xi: 0.054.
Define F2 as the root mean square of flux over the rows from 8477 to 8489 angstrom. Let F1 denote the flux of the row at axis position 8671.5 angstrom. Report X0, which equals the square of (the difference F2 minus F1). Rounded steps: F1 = 155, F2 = 165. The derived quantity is 100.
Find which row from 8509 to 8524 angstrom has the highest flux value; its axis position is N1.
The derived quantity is 8523.0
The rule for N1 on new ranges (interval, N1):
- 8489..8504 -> 8490.0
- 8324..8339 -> 8338.5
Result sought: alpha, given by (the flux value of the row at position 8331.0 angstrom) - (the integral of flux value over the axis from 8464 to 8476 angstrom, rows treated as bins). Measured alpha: -1803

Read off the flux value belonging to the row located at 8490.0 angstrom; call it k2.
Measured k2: 156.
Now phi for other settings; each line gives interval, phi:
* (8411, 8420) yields 1488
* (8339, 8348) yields 1446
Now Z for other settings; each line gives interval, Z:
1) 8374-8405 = 1550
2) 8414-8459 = 1500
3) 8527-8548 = 1230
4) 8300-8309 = 1620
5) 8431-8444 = 1500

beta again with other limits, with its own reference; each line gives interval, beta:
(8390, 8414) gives 69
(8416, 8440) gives 65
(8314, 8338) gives 39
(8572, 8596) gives 46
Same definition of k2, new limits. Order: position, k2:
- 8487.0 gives 164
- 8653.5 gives 156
